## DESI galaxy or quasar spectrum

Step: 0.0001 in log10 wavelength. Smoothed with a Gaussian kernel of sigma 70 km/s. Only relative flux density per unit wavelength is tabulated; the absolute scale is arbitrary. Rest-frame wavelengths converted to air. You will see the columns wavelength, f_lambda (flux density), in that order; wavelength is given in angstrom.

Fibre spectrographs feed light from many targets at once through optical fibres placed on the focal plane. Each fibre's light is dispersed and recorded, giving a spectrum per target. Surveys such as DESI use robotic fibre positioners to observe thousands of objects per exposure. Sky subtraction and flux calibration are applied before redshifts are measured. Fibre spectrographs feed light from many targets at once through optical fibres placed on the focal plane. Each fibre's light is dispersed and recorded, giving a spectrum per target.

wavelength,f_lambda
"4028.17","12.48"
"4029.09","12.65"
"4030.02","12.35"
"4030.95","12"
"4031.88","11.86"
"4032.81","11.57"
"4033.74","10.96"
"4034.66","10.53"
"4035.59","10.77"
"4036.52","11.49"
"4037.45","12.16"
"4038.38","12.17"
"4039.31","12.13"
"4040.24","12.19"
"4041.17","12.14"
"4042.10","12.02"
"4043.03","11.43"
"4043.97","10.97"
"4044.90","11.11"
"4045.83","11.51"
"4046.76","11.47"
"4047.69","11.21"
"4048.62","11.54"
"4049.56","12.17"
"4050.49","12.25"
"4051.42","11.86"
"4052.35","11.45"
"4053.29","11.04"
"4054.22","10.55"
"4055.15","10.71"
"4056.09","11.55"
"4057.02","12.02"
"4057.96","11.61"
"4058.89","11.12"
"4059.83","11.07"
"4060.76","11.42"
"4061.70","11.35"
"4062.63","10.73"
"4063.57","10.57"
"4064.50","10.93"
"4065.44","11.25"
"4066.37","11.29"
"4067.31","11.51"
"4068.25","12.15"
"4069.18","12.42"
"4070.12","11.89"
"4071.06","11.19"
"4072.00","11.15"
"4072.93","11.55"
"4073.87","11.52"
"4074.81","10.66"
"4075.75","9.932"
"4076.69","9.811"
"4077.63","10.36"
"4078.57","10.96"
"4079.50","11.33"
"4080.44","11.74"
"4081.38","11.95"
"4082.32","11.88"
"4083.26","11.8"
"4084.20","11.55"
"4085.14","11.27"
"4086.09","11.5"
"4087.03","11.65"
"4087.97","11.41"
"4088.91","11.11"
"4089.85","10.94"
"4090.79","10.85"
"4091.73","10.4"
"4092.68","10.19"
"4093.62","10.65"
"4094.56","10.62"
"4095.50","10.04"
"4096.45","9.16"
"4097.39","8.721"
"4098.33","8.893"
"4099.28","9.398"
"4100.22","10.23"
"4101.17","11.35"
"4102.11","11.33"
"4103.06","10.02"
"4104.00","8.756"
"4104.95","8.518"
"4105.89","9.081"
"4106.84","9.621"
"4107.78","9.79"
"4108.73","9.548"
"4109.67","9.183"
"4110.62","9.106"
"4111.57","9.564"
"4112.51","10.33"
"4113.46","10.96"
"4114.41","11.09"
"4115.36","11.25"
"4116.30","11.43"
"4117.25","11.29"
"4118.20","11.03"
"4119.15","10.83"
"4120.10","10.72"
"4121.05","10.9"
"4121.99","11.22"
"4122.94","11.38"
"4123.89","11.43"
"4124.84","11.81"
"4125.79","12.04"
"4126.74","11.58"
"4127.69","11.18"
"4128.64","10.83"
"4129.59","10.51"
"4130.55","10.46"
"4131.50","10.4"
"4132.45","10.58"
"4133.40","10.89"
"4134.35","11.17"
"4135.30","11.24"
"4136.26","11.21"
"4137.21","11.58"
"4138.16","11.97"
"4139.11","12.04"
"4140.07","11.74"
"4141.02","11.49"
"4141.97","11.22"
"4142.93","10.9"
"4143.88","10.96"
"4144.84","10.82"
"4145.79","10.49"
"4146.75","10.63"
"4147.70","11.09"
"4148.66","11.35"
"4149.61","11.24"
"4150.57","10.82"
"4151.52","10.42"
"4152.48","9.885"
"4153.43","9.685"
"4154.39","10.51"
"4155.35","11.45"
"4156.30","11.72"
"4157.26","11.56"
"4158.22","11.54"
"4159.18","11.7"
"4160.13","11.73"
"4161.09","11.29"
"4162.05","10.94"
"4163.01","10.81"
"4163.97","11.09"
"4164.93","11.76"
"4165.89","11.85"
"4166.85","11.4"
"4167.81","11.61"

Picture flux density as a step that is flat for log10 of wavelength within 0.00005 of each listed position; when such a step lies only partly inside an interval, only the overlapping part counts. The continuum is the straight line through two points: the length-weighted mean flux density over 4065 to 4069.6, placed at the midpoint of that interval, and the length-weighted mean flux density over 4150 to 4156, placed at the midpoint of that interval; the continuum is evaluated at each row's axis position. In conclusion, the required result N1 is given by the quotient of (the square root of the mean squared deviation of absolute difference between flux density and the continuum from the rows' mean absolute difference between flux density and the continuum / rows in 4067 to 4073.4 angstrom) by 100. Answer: 0.0020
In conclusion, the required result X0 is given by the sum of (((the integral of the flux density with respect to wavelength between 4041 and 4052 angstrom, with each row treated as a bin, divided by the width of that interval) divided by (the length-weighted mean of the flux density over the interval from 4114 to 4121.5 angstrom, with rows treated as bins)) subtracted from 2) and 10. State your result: 10.9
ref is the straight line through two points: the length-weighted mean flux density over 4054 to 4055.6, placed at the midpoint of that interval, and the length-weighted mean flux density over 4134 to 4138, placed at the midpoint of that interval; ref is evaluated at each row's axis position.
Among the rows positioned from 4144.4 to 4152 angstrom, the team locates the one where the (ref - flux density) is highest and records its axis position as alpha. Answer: 4151.52 angstrom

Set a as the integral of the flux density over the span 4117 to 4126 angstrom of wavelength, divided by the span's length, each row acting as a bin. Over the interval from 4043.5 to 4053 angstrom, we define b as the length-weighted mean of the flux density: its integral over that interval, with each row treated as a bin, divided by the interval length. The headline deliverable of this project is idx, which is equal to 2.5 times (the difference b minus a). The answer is 0.7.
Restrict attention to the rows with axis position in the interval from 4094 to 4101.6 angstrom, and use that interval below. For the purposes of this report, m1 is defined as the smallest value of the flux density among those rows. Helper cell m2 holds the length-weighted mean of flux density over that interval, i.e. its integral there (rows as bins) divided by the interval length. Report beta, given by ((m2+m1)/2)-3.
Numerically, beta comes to 6.3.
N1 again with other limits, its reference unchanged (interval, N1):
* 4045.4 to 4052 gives 0.0023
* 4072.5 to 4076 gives 0.0066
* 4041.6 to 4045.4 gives 0.0039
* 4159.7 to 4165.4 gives 0.0037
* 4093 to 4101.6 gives 0.0082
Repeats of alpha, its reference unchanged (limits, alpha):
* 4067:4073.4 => 4072.00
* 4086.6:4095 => 4092.68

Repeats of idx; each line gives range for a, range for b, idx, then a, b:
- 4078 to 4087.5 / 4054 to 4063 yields -0.8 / 11.6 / 11.2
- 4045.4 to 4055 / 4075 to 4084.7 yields -0.9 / 11.5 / 11.1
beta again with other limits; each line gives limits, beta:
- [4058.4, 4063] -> 7.9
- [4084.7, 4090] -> 8.1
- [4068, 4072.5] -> 8.5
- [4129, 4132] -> 7.4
